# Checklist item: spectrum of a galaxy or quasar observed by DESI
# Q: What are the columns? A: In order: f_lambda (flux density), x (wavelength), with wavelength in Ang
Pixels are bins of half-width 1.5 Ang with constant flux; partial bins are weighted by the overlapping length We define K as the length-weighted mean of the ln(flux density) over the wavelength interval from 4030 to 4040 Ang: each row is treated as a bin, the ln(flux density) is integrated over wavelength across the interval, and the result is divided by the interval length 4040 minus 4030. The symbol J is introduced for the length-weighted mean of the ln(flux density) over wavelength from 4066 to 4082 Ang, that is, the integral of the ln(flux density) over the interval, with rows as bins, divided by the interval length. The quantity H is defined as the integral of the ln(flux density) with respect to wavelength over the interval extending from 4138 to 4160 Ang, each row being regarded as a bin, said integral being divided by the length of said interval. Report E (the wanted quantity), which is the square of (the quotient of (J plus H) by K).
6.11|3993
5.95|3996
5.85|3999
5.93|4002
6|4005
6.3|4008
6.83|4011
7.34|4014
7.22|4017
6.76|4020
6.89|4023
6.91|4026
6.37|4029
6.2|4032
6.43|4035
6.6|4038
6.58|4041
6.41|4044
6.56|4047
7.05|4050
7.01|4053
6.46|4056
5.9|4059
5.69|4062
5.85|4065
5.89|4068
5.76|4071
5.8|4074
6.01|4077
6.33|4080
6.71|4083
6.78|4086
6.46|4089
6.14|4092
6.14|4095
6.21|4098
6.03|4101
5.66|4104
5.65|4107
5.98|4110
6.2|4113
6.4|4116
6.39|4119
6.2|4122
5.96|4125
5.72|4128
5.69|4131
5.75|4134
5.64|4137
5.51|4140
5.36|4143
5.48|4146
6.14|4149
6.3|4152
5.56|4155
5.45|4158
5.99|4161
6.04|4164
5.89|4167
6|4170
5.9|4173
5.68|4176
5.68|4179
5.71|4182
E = 3.6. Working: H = 1.74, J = 1.79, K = 1.86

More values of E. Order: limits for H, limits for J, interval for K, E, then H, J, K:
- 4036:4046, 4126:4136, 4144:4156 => 4.2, 1.88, 1.75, 1.77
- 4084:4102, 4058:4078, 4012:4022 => 3.4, 1.84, 1.76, 1.96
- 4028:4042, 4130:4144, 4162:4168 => 4.0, 1.86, 1.72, 1.79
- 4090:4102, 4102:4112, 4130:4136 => 4.2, 1.82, 1.76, 1.74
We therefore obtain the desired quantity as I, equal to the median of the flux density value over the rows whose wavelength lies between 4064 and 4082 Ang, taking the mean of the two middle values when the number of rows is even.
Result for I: 5.87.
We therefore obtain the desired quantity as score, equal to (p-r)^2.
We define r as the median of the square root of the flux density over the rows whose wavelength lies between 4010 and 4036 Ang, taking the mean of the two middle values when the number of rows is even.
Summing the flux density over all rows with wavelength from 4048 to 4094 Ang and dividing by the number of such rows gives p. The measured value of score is 13.3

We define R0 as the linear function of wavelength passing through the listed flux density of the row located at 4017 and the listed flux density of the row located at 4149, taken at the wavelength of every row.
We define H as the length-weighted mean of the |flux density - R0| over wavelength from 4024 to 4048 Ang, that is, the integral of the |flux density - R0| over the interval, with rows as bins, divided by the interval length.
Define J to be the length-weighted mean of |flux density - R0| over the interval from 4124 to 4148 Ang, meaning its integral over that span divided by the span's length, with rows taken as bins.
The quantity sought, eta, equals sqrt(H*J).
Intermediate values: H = 0.55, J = 0.604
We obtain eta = 0.58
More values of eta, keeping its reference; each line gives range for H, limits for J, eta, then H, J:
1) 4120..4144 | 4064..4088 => 0.57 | 0.53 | 0.622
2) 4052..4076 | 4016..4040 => 0.62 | 0.83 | 0.471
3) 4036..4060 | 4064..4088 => 0.52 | 0.43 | 0.622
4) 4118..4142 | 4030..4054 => 0.46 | 0.46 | 0.466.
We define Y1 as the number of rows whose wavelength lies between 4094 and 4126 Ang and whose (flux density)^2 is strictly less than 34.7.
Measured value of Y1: 2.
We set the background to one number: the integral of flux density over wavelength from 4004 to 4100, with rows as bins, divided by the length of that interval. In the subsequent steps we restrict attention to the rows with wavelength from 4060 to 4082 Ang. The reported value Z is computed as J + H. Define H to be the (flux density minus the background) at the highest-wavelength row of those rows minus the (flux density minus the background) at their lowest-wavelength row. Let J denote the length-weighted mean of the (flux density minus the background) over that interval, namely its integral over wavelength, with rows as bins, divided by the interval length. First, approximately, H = 0.64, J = -0.50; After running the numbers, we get 0.14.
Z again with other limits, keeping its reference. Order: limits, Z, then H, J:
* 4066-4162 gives -0.35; 0.10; -0.45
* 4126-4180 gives -0.70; -0.04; -0.66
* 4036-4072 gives -0.94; -0.84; -0.10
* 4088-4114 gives -0.64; -0.26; -0.38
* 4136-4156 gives -0.79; -0.08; -0.71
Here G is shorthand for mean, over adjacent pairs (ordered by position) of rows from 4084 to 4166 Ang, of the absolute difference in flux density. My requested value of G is 0.21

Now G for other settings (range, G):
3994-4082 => 0.23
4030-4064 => 0.26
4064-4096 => 0.18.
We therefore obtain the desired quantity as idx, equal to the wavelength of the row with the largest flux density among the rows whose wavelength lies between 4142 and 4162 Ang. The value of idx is 4152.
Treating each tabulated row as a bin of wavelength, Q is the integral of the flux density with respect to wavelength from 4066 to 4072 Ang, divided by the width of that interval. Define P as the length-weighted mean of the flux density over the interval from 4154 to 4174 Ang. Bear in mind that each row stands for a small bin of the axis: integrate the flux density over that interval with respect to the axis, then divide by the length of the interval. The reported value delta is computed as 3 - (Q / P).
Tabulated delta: 2.00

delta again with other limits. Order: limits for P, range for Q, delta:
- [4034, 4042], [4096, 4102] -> 2.06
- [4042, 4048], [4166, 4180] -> 2.10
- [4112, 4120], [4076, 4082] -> 2.02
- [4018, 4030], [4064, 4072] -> 2.14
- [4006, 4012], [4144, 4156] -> 2.10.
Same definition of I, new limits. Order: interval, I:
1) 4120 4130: 5.96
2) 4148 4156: 6.14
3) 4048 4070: 5.90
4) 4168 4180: 5.79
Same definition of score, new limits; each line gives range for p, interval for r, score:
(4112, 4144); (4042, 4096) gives 11.5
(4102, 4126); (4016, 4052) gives 12.2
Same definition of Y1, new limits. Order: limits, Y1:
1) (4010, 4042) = 0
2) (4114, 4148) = 7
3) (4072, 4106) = 2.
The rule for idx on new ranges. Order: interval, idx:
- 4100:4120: 4116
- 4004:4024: 4014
